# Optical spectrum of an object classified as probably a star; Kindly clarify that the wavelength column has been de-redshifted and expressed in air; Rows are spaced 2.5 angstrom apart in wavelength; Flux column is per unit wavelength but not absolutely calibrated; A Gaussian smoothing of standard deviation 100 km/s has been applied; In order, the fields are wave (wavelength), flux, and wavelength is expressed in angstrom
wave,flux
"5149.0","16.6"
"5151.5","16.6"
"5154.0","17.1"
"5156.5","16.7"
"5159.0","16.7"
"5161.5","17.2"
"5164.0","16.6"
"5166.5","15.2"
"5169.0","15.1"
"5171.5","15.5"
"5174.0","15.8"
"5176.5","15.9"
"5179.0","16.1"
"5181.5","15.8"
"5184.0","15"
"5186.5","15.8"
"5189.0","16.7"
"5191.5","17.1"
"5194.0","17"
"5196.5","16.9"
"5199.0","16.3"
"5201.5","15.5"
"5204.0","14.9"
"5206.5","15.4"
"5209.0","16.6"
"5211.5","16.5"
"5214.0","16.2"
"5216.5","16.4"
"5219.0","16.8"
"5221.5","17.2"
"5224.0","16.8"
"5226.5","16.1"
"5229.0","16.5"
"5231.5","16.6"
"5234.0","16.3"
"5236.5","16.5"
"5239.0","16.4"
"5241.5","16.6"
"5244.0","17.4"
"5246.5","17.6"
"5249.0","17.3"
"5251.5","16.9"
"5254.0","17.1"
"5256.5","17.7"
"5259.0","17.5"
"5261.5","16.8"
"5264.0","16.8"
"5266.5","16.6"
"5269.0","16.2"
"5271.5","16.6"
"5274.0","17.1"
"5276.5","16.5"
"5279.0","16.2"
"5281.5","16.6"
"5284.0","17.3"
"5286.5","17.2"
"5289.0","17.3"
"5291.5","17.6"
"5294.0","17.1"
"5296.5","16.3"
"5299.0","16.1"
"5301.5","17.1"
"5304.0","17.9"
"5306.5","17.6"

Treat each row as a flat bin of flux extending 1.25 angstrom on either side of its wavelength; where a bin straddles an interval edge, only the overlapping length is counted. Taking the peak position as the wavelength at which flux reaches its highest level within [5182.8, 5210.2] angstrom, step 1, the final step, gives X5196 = 5191.5 angstrom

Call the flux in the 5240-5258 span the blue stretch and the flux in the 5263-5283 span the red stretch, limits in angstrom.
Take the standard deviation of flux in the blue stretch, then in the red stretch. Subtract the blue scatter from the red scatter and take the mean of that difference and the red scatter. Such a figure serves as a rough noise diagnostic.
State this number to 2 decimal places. 0.10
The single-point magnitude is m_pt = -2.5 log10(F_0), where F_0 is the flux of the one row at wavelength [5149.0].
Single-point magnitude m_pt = -3.05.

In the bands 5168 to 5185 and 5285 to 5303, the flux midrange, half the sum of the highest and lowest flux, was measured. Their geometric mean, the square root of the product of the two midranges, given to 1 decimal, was 16.2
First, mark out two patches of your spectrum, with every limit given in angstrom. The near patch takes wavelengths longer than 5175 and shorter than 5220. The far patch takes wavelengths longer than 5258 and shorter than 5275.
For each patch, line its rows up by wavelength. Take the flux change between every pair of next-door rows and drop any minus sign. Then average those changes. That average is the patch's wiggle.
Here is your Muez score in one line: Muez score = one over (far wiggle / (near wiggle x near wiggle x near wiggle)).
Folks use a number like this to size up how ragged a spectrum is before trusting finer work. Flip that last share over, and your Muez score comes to 0.317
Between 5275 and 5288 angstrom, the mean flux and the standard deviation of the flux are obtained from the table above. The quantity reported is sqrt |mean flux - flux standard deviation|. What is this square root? 4.04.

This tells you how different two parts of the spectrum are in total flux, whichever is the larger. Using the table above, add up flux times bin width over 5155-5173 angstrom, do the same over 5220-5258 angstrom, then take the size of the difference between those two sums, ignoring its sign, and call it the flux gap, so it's 350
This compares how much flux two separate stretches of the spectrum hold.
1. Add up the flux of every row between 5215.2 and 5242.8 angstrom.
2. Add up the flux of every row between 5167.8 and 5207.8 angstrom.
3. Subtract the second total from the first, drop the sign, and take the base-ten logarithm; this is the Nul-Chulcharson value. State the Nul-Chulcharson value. 1.86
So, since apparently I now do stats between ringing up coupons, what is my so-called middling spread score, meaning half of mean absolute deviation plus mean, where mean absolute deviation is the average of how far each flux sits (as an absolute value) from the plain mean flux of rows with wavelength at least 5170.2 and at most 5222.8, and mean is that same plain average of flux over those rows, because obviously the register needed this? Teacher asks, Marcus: 8.36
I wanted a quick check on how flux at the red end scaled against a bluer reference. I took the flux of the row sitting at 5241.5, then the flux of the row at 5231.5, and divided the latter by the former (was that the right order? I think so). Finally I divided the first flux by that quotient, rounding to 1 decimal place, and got 16.6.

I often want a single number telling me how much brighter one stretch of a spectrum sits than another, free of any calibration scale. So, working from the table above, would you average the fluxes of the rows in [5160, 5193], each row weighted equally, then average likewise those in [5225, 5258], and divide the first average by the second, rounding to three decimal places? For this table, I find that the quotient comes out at 0.949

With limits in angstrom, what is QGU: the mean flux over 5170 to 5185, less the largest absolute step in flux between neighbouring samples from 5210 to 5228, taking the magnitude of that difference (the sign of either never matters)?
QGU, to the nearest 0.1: 15.0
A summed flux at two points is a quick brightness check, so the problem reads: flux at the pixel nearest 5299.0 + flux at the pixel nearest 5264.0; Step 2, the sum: 32.9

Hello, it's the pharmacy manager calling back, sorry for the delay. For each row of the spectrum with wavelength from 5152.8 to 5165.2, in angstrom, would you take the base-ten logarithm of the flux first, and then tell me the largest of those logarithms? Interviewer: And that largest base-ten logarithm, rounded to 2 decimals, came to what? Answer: 1.24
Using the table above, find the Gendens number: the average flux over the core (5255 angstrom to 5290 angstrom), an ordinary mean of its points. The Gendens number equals 16.9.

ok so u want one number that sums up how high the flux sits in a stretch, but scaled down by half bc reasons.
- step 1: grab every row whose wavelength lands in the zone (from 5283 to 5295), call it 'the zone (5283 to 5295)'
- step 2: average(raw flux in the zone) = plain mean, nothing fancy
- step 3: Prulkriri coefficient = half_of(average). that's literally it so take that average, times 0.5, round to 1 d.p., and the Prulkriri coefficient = 8.7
